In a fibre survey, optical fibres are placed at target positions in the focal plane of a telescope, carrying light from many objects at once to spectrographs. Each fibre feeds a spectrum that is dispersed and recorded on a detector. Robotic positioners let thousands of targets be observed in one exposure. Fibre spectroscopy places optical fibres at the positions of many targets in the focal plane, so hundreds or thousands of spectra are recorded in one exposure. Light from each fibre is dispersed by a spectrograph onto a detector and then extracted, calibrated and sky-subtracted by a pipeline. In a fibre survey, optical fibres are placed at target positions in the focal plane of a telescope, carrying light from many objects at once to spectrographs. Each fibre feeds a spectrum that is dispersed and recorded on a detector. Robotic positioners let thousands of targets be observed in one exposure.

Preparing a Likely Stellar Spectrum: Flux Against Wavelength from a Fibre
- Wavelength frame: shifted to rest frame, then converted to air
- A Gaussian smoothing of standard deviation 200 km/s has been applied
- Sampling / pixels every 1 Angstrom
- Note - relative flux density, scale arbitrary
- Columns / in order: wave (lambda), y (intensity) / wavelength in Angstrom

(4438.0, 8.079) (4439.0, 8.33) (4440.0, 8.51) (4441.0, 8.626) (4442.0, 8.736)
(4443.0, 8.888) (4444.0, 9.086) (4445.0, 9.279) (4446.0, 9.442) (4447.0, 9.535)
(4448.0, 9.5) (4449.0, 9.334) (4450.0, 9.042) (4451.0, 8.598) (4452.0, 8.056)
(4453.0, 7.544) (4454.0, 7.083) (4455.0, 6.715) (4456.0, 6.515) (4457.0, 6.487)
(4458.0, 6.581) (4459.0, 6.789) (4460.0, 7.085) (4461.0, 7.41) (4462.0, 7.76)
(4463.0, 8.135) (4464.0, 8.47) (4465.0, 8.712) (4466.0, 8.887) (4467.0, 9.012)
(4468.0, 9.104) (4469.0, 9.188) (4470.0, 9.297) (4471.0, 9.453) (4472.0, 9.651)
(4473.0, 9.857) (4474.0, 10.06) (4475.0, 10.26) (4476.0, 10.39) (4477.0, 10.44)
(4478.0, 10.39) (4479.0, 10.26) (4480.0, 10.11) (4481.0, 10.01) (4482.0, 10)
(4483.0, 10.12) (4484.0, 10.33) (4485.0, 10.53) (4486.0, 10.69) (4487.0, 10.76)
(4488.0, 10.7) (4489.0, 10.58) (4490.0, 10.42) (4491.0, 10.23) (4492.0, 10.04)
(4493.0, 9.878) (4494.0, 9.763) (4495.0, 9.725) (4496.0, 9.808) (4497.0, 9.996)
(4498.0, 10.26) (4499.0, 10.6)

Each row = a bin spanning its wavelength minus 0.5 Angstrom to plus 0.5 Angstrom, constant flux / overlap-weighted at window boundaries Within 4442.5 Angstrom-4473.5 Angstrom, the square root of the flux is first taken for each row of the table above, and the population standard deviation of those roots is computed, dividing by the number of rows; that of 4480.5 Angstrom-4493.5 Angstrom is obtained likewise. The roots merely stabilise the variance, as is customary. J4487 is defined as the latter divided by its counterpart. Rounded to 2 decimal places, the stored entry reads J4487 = 0.24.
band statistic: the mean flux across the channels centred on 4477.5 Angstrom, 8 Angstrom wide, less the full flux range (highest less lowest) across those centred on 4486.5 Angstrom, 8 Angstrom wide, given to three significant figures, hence 9.60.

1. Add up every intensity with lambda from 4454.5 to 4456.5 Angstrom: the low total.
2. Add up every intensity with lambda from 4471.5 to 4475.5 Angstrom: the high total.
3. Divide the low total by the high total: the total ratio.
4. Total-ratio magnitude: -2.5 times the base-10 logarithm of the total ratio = 1.2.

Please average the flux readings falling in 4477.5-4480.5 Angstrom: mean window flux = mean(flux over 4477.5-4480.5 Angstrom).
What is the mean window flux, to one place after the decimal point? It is 10.3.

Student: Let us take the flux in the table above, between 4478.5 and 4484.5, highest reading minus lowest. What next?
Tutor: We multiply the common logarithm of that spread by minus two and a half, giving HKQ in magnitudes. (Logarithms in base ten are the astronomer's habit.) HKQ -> 1.2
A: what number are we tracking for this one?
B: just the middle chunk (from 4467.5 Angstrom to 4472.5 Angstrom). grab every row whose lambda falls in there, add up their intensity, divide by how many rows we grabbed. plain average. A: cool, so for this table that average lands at 9.3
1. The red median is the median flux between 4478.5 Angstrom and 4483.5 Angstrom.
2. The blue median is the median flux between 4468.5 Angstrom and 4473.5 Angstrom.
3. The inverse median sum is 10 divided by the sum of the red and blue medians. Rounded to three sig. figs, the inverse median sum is 0.511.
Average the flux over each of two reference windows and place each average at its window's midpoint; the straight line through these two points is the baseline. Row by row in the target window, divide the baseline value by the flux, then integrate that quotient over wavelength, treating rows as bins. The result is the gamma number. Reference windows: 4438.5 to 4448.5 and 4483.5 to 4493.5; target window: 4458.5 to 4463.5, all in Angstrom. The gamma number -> 6.4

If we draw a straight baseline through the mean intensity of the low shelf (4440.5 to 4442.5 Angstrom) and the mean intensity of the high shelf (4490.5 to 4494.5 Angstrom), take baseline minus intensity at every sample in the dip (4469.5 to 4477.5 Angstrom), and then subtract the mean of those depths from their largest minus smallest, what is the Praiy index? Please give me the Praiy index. 1.4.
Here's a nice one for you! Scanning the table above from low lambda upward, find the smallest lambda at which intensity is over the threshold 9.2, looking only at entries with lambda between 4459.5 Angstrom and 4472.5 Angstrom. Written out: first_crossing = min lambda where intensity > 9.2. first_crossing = 4470.0 Angstrom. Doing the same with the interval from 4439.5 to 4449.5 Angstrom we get 4445.0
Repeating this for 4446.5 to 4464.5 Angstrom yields 4447.0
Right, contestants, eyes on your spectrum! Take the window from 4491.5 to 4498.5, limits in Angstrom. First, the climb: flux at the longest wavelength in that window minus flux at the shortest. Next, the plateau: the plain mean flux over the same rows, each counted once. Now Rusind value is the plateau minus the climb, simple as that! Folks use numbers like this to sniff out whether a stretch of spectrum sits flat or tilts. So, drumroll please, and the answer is 9.7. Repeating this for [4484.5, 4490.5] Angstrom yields 10.7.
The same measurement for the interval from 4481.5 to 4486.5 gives 9.6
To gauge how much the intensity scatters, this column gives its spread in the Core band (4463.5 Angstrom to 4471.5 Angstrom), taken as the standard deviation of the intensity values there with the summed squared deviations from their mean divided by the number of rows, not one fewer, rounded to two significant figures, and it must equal 0.30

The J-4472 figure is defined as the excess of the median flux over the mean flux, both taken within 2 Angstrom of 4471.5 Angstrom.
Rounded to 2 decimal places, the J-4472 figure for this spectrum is -0.01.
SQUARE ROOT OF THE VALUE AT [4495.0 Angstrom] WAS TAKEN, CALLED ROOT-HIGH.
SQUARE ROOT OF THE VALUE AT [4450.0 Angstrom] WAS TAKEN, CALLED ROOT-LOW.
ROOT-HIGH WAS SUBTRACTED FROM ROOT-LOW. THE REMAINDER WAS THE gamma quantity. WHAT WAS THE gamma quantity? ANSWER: -0.11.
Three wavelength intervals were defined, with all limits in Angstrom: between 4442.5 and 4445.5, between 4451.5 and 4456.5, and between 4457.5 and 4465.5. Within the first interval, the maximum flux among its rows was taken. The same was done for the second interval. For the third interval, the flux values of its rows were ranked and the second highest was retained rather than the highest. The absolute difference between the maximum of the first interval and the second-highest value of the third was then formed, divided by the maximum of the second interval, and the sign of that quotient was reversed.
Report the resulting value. -0.10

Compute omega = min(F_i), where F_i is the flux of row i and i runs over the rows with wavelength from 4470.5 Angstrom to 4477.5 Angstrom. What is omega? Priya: 9.453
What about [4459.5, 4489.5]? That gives 7.085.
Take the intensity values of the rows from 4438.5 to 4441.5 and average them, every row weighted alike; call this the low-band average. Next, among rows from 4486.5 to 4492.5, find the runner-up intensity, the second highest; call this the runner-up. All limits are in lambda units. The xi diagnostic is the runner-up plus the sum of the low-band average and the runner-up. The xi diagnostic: 29.9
